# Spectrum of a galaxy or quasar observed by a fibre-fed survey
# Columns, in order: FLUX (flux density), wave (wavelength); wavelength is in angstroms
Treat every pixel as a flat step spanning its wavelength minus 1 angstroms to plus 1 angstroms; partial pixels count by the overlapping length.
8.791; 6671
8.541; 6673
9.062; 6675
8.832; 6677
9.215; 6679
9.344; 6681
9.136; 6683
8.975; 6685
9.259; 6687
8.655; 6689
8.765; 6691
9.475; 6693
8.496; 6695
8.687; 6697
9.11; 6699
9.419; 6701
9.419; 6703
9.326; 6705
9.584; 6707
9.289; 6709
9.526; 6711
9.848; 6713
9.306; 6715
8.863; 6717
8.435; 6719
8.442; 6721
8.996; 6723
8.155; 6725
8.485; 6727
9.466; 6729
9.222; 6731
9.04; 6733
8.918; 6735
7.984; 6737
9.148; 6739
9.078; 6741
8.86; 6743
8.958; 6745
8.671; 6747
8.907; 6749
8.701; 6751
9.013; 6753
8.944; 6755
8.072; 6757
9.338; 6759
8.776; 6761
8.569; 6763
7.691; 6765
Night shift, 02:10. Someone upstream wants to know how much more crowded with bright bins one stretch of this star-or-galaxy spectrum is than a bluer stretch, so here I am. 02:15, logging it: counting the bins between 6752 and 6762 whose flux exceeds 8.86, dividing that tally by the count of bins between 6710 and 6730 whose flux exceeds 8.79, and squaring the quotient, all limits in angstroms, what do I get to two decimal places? 0.25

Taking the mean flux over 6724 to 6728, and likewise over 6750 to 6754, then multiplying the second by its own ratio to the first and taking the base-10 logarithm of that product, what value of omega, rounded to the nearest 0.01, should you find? 0.97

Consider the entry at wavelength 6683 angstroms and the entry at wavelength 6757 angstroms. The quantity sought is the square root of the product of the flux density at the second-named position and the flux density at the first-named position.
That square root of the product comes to 8.59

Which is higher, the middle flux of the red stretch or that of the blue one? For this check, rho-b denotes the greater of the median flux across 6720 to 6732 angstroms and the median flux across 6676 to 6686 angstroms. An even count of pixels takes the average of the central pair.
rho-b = 9.14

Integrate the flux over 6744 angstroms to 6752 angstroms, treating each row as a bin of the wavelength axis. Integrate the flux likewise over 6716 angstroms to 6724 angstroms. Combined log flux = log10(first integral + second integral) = 2.15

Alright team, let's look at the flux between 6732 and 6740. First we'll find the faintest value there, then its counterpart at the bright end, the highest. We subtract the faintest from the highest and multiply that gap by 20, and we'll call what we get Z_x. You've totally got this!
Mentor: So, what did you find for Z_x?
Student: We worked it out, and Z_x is 23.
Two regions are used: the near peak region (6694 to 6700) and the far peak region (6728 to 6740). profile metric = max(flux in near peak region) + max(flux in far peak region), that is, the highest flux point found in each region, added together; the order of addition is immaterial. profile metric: 18.58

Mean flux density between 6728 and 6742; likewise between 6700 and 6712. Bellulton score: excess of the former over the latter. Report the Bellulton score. -0.45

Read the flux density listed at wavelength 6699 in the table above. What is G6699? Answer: 9.11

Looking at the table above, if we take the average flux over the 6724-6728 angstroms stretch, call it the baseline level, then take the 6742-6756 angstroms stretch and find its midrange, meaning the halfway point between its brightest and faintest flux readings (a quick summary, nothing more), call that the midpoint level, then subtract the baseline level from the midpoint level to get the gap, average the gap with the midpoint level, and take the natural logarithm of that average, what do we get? 1.54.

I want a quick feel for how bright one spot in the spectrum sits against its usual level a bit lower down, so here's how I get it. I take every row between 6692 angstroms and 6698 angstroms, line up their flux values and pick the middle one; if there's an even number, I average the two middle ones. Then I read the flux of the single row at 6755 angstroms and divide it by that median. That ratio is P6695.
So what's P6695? 1.03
